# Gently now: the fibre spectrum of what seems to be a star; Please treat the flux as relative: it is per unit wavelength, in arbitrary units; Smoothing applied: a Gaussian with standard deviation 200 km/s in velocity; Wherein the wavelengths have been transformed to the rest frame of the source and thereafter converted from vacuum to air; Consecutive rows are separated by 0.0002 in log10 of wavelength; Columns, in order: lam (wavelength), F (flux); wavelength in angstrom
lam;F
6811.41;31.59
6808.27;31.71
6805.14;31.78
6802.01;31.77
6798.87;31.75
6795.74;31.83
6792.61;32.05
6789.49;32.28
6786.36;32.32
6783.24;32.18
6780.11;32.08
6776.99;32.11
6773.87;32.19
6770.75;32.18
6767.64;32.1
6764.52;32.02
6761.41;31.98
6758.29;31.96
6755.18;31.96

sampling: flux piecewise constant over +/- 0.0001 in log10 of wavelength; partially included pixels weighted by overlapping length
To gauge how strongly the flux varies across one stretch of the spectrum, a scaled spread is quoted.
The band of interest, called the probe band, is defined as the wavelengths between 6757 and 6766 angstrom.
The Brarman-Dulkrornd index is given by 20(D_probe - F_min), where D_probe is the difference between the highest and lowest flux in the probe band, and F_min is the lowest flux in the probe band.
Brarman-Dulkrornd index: -638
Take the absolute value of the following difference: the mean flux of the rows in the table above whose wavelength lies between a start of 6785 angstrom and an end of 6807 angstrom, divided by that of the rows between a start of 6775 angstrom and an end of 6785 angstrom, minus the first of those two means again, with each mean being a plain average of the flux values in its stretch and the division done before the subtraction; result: 31.0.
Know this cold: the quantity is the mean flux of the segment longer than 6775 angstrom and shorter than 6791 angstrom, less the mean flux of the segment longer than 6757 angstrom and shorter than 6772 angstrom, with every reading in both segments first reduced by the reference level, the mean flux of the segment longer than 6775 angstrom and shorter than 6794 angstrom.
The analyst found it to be 0.1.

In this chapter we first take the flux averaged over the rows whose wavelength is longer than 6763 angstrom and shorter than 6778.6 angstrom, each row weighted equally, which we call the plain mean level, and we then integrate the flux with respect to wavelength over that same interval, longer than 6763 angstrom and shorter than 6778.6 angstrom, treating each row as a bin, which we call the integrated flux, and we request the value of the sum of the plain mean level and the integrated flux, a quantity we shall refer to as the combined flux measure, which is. 533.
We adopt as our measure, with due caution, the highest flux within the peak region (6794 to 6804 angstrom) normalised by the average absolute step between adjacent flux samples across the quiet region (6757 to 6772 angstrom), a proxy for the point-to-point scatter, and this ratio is 579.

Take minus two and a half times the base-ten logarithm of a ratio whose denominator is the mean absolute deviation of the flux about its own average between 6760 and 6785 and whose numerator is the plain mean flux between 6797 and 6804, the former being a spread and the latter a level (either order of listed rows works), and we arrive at -6.81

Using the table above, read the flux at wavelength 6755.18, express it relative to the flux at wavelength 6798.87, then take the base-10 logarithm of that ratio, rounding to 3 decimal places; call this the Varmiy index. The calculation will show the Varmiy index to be 0.003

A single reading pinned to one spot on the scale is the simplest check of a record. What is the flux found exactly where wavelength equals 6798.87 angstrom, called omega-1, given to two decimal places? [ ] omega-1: 31.75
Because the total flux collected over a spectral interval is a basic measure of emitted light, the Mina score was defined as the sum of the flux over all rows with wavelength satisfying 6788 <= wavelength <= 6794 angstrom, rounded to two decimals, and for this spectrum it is 64.33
